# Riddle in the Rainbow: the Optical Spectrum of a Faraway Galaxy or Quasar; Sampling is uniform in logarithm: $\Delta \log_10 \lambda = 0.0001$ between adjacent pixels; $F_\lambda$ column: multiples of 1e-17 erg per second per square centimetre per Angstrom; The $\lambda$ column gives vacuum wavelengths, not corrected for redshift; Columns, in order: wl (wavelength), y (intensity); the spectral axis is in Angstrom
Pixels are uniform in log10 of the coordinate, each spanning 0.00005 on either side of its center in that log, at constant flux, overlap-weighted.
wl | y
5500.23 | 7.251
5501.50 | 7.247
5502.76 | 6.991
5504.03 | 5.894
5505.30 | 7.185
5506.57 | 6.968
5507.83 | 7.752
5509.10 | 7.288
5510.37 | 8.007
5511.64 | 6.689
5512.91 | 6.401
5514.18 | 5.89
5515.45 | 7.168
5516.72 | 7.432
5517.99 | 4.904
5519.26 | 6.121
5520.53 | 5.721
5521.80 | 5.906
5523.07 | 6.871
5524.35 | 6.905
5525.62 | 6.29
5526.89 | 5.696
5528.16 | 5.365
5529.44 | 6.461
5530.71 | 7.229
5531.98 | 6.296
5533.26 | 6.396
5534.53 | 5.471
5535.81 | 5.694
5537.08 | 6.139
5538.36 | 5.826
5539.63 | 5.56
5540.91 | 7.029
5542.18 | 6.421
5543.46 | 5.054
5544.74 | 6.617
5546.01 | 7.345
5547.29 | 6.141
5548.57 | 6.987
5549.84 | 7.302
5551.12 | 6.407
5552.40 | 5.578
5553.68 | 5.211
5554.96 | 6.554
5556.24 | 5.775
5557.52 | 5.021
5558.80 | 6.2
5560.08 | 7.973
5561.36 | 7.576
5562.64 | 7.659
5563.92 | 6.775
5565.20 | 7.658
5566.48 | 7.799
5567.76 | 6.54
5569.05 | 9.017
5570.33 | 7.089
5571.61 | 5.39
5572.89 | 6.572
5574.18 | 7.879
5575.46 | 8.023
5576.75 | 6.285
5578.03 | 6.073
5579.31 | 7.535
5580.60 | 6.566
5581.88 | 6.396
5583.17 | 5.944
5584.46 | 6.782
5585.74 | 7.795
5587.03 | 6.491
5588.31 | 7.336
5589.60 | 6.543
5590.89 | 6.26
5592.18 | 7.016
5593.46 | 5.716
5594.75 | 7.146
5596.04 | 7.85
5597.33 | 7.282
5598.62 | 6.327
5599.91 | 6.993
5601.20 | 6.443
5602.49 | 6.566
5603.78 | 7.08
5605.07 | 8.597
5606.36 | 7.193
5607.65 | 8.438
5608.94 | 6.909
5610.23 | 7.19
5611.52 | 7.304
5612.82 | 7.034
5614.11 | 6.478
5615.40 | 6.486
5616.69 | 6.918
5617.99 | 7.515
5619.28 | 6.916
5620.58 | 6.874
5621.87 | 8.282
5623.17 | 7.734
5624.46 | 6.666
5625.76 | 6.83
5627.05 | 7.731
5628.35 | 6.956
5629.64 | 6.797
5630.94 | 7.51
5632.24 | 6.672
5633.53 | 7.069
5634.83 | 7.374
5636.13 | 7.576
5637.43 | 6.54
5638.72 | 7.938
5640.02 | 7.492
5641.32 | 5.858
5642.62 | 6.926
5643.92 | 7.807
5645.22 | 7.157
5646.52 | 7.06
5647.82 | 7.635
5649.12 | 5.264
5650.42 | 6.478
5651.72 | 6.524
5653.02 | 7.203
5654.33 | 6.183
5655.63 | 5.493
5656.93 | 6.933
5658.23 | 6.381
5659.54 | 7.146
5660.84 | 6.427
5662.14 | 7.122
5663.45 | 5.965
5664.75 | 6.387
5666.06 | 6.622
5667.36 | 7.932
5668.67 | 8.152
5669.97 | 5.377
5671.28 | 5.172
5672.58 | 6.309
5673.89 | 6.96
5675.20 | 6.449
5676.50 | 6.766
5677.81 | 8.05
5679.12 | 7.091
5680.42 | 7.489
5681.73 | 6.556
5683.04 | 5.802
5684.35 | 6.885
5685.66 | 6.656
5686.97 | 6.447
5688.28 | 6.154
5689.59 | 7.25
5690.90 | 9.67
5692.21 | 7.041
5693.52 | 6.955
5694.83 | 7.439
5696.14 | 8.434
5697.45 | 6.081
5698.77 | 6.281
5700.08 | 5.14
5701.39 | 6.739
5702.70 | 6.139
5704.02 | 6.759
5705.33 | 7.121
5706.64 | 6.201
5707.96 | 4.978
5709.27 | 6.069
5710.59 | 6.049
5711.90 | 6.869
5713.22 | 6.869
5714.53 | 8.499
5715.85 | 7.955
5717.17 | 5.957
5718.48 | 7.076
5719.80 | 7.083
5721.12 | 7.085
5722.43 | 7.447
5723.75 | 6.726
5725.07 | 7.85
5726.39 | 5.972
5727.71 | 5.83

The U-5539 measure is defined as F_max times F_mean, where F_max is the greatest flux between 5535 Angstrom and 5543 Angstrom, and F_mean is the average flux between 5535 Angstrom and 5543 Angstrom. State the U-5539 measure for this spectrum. 43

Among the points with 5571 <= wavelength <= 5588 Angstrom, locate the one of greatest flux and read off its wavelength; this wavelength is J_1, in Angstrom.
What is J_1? 5575.46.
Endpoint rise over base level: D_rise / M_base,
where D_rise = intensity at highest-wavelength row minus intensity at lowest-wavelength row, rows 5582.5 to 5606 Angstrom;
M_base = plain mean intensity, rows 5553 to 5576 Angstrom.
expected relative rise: 0.38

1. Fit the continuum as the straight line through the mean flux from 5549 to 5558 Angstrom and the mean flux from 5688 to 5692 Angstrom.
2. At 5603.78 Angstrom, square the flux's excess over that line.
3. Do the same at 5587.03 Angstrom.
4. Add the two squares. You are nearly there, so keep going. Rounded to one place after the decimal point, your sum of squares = 0.2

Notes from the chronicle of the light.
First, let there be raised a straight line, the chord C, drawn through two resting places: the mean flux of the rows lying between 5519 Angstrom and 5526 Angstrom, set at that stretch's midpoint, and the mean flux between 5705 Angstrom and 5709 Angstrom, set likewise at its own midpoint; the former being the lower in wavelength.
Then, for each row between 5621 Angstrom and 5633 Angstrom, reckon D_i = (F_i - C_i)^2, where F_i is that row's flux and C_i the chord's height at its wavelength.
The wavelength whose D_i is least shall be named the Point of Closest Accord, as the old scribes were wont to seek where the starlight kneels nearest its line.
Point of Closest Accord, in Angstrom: 5624.46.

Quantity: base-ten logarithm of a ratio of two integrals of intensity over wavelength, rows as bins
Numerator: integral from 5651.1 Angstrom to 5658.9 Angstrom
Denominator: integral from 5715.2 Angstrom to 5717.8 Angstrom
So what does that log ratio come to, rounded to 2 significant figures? 0.44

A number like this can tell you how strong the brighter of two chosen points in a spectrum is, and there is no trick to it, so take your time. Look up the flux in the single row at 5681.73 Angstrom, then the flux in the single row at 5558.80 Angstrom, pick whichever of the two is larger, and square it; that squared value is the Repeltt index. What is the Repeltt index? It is 43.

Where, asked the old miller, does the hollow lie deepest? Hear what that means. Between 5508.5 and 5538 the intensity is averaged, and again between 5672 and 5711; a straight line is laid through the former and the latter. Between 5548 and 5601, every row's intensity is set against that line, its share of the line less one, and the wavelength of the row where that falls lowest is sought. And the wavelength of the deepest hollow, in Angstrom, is 5557.52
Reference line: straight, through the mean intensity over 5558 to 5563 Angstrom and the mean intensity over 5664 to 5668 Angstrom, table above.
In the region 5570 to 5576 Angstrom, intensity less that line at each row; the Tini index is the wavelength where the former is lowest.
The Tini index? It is 5571.61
